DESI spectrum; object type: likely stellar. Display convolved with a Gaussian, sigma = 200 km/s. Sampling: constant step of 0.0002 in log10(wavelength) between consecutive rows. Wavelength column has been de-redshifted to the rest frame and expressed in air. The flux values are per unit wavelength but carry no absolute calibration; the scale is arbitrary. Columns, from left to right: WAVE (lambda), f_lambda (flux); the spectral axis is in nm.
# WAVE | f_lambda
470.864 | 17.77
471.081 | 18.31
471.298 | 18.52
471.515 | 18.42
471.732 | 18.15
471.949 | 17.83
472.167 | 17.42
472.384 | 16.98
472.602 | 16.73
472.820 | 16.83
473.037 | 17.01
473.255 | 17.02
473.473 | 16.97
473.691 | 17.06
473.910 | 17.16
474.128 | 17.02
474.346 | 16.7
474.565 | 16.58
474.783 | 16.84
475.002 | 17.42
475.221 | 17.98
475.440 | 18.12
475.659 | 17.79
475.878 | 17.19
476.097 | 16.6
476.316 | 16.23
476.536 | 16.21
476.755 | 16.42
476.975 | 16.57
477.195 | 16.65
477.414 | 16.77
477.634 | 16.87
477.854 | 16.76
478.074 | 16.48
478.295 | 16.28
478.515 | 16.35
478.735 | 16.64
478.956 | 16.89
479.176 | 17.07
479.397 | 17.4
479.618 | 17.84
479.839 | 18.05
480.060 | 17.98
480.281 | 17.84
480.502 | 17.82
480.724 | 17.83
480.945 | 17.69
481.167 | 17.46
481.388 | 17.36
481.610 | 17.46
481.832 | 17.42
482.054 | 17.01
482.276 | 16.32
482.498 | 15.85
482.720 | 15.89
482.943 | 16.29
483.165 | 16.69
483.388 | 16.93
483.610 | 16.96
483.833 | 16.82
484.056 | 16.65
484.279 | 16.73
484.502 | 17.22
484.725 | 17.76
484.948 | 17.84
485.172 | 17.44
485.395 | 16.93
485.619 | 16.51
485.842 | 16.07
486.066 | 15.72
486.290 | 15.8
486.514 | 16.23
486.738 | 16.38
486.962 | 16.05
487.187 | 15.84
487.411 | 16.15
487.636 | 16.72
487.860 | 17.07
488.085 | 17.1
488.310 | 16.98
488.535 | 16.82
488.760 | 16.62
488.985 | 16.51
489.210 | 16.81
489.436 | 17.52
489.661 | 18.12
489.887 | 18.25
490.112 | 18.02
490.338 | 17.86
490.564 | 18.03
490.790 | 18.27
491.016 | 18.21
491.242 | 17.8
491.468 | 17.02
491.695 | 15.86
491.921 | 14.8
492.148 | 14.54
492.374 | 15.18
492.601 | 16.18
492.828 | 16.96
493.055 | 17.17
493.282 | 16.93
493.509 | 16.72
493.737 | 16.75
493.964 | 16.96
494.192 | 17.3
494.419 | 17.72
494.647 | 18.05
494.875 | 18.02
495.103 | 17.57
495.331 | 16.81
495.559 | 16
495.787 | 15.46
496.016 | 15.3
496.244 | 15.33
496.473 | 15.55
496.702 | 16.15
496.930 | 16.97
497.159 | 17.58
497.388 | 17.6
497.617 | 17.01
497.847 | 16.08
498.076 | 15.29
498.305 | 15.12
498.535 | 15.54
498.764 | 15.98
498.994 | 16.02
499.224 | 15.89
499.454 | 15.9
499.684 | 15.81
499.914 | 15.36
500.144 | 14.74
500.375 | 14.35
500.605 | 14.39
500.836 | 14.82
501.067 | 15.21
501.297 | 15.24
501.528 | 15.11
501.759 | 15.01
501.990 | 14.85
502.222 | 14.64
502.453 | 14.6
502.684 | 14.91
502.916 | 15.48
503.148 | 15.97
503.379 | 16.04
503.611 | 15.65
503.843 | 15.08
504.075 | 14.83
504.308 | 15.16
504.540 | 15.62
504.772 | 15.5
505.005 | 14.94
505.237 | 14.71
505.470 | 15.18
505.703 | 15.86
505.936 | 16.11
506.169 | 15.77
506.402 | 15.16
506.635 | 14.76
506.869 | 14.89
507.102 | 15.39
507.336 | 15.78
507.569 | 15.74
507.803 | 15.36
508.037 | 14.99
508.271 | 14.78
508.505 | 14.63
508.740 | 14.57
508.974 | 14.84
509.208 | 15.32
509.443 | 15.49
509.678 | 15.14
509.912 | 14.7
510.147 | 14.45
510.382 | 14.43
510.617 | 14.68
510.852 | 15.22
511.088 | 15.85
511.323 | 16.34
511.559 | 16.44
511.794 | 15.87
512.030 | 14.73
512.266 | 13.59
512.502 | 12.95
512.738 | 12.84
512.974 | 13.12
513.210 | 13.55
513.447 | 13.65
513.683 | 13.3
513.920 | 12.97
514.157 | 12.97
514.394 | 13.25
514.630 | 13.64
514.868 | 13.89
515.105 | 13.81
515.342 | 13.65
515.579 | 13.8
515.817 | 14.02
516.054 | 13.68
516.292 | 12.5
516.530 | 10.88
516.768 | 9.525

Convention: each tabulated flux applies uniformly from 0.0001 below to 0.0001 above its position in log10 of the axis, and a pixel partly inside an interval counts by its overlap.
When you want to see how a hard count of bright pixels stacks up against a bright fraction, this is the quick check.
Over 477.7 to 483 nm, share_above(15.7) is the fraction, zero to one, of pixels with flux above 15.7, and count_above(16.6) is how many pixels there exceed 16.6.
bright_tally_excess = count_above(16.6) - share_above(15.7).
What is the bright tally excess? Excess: 16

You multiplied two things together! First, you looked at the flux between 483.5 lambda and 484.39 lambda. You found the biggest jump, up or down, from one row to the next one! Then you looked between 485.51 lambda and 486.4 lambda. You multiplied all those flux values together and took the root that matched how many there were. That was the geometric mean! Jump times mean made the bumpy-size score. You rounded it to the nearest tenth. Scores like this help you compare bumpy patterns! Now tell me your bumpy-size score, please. 2.7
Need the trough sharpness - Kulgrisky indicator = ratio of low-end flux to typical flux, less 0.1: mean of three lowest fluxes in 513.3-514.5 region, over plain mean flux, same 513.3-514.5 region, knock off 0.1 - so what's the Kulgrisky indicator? 0.888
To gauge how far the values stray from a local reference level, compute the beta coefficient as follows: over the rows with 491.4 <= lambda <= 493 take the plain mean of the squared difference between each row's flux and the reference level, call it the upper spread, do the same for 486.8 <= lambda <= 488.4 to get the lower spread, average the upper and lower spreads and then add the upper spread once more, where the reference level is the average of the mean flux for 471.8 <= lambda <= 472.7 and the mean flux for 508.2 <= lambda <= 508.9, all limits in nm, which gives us 1.6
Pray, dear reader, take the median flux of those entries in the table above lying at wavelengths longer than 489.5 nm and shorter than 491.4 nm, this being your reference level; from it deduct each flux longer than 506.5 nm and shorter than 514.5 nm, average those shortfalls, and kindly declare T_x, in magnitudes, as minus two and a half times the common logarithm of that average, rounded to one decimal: -1.4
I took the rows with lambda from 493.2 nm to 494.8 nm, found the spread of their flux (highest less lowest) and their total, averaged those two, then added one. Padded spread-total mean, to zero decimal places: 62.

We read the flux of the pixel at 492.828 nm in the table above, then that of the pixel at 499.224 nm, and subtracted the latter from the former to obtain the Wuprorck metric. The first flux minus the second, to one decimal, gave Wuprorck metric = 1.1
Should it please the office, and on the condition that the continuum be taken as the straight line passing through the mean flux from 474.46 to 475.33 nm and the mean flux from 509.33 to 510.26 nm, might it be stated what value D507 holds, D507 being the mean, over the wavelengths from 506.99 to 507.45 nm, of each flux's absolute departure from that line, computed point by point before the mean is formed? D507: 0.5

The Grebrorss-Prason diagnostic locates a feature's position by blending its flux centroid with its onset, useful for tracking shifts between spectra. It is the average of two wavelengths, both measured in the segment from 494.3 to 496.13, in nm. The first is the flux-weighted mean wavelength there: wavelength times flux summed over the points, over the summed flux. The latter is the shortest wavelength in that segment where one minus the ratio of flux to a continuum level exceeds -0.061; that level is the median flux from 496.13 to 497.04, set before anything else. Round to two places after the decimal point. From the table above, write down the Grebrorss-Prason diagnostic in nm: 495.26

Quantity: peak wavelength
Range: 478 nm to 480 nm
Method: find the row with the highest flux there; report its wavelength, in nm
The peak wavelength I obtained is 479.839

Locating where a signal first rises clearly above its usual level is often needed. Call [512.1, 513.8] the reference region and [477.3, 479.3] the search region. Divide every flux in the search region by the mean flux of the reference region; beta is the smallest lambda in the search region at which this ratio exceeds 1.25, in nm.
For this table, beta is 477.414 nm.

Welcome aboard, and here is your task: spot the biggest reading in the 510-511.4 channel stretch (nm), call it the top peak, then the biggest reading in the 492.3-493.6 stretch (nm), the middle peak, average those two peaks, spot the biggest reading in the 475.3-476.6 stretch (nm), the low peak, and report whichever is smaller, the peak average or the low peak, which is 16.8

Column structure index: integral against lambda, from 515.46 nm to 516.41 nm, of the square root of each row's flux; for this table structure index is 3.5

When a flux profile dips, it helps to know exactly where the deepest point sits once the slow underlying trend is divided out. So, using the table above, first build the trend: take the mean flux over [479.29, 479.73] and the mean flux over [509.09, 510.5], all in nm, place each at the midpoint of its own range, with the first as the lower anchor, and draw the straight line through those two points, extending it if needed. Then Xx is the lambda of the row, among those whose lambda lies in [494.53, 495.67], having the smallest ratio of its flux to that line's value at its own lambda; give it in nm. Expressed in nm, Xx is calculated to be 495.559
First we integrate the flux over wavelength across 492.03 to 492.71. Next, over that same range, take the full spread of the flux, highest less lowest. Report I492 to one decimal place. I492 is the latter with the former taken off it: -8.8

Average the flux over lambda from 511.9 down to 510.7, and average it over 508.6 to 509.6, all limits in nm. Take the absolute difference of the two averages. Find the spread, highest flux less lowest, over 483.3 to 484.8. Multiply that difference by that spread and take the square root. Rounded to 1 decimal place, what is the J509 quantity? 1.0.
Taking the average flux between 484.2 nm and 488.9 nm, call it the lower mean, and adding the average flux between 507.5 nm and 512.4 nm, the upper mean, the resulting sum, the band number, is 31.8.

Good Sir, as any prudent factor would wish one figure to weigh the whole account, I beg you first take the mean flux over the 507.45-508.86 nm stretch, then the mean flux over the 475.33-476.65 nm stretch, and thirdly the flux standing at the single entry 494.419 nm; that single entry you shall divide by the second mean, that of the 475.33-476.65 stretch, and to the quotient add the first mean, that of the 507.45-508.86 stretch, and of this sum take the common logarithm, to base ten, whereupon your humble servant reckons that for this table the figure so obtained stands 1.206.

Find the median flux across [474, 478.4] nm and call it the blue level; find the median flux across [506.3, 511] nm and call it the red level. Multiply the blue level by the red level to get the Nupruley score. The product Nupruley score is 250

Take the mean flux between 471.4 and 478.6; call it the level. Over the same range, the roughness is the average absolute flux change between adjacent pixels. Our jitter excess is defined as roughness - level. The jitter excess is -16.8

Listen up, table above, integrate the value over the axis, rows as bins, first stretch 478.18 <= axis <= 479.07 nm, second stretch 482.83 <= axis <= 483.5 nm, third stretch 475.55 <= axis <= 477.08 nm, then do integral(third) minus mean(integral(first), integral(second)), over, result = 13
